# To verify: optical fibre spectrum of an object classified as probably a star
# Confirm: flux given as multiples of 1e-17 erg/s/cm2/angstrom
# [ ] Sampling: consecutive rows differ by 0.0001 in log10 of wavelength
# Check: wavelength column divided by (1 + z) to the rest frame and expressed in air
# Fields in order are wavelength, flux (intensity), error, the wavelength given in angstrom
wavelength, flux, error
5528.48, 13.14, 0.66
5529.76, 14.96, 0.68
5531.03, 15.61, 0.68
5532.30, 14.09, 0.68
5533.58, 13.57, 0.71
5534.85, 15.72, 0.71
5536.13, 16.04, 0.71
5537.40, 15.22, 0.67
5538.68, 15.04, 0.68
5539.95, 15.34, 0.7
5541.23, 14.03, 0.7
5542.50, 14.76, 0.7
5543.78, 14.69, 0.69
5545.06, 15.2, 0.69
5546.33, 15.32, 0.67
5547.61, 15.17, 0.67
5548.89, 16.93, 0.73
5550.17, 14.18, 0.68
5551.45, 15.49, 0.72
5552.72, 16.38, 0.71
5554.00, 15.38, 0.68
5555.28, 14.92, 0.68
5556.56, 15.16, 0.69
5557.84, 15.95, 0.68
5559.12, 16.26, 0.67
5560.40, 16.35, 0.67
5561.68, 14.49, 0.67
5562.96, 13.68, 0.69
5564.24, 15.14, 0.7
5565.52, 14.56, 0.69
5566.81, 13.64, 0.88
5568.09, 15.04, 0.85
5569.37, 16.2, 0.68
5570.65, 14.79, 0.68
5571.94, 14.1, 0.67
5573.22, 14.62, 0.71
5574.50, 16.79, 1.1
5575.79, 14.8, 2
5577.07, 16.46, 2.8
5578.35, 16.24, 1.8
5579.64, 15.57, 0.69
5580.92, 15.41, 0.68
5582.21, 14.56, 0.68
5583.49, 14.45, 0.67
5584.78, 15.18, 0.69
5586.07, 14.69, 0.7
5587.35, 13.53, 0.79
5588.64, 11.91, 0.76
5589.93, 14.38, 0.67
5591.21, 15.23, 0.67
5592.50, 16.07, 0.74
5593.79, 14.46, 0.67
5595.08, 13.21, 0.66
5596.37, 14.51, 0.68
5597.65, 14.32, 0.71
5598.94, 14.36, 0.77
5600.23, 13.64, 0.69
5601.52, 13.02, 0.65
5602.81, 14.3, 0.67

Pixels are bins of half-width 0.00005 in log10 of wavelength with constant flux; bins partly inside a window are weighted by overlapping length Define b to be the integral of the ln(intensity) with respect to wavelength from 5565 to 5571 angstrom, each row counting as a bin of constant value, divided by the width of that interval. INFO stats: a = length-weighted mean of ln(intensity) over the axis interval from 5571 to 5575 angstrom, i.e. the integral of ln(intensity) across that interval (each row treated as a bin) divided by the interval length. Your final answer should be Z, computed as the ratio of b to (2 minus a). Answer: -3.79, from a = 2.71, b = 2.70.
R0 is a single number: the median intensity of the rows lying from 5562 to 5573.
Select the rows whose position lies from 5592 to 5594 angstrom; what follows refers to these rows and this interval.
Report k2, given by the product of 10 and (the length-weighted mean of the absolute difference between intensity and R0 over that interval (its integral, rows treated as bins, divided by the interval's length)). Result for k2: 9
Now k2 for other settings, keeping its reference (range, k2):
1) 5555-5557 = 4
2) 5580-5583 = 5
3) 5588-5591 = 14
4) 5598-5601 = 7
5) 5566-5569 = 7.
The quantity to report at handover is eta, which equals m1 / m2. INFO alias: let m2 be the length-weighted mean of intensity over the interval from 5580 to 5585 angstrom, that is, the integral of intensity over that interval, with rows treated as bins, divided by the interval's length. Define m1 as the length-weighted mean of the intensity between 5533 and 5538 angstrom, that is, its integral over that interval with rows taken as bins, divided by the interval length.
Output 1.02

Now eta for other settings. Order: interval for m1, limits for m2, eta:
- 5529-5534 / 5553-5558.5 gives 0.94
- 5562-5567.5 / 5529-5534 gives 0.98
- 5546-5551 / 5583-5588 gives 1.06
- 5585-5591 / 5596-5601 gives 0.98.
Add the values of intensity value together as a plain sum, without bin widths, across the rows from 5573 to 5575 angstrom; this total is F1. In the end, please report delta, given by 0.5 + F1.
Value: 31.9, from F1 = 31.4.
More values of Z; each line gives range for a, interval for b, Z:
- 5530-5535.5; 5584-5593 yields -3.86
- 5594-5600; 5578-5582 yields -4.24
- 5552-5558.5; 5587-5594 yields -3.56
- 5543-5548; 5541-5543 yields -3.76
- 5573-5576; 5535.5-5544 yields -3.65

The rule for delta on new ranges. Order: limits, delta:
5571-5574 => 29.2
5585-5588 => 28.7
